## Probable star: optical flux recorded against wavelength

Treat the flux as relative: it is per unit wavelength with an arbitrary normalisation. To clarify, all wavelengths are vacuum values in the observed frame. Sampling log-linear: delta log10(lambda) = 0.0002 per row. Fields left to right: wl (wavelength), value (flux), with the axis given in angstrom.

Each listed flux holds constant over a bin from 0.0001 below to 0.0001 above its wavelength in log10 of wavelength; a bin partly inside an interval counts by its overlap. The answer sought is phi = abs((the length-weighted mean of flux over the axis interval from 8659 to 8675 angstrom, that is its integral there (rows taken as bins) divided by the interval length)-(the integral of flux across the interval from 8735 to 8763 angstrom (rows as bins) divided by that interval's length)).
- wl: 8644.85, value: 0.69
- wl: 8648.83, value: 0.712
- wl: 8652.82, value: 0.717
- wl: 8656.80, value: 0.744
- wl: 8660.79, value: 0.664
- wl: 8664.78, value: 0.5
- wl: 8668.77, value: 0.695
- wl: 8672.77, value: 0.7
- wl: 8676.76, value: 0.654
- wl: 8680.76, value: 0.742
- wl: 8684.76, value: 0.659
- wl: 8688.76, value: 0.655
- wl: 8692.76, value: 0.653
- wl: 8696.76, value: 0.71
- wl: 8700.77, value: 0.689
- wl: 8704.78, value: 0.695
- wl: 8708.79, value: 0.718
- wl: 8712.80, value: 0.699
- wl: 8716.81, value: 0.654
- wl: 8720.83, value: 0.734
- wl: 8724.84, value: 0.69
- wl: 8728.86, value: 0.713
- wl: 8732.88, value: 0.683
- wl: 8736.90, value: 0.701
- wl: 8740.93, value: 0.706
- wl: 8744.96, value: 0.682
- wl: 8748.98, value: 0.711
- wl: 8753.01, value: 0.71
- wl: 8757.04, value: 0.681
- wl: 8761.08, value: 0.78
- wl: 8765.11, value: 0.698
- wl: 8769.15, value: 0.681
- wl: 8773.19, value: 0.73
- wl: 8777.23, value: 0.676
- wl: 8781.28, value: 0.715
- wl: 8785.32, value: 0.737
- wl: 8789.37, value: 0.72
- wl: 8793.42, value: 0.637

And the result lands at 0.070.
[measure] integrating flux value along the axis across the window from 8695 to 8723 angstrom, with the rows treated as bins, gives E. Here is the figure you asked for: 19.6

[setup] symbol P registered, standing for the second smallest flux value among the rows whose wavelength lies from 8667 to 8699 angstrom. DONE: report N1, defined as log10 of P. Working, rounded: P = 0.654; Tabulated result -0.184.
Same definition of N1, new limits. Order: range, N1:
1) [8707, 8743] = -0.166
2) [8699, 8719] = -0.162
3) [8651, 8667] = -0.178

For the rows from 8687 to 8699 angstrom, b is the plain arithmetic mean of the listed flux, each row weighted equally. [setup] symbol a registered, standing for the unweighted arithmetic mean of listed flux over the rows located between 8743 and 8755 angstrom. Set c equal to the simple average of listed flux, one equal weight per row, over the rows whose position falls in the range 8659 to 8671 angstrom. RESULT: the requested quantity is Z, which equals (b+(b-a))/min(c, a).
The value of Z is 1.04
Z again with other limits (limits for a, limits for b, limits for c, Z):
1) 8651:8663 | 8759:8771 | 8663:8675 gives 1.16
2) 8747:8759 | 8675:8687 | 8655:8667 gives 1.05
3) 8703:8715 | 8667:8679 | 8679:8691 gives 0.97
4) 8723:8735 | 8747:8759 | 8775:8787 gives 1.02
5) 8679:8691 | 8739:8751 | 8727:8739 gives 1.04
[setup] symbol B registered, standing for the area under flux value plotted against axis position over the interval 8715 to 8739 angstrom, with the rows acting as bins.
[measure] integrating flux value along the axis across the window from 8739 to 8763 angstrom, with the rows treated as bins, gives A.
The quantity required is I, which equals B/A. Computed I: 0.979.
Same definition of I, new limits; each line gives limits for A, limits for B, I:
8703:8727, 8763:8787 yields 1.011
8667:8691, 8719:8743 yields 1.030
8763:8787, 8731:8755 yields 0.990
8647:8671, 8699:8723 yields 1.040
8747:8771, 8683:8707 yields 0.954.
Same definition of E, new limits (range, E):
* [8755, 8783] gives 19.8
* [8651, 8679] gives 18.7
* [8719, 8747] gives 19.6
